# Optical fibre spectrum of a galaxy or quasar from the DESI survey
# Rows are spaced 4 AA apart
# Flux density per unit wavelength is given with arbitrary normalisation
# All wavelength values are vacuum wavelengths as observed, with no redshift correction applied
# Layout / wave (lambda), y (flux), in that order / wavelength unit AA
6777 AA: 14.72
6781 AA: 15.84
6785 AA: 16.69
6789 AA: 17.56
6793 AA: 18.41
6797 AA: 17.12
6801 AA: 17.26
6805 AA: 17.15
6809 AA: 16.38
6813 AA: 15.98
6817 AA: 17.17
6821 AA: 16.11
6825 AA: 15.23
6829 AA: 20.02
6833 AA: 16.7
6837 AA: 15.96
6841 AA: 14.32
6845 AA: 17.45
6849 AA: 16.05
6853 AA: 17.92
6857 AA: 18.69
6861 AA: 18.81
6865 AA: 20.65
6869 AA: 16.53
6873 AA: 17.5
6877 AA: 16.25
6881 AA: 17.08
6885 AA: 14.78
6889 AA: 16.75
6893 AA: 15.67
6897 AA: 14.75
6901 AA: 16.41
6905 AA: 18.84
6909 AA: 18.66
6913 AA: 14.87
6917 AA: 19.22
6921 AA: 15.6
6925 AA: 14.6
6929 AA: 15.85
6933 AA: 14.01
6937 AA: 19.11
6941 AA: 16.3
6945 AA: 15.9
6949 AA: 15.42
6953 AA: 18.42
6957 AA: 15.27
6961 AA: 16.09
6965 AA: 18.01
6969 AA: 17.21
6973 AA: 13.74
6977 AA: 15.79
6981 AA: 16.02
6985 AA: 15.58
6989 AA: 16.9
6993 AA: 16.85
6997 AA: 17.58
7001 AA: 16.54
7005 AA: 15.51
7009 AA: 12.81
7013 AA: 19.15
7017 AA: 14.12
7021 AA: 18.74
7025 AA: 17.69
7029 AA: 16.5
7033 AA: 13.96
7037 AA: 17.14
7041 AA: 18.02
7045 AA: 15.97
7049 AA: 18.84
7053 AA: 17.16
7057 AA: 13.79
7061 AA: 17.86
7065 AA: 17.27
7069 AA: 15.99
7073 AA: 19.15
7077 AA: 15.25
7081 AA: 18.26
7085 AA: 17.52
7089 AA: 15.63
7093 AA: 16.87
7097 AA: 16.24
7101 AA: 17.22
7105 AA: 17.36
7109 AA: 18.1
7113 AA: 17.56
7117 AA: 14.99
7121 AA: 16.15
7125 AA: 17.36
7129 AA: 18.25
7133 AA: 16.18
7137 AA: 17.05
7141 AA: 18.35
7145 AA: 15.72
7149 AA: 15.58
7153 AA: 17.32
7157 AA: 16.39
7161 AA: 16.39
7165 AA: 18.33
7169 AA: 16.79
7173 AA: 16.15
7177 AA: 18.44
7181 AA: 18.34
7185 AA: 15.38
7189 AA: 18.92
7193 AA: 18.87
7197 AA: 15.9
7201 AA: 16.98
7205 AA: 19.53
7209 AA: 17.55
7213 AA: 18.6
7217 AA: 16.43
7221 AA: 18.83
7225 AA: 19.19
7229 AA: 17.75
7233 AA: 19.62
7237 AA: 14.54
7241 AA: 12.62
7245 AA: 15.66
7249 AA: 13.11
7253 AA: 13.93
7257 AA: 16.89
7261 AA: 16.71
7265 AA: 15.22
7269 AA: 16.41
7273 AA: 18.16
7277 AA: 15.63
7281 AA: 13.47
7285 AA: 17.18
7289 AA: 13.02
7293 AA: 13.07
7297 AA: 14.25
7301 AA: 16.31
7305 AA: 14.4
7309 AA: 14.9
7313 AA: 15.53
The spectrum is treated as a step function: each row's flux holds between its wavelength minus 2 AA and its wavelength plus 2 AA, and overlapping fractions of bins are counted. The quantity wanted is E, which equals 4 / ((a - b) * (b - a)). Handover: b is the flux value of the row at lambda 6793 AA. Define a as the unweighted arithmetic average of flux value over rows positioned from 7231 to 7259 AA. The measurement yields -0.4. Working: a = 15.2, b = 18.41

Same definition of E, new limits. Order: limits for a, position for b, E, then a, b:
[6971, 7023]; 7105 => -2.5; 16.1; 17.36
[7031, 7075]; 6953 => -1.6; 16.8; 18.42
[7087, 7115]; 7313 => -1.9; 17.0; 15.53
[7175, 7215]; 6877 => -1.6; 17.9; 16.25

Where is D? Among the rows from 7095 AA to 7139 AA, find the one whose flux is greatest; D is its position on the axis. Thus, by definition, 7129 AA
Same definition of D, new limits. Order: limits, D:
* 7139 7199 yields 7189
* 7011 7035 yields 7013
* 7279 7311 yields 7285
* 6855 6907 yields 6865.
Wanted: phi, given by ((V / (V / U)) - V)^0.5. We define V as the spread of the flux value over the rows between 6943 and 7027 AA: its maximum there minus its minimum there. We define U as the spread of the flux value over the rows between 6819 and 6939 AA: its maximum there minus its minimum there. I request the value 0.55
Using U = 6.64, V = 6.34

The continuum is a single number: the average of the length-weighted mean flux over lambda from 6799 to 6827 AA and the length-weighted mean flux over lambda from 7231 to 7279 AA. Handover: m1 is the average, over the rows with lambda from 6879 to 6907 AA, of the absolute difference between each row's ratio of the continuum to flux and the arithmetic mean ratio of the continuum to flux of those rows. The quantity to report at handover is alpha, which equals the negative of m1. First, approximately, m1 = 0.07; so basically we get -0.066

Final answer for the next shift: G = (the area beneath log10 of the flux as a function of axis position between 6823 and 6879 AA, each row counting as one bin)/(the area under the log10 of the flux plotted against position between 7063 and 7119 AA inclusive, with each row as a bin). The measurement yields 1.01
